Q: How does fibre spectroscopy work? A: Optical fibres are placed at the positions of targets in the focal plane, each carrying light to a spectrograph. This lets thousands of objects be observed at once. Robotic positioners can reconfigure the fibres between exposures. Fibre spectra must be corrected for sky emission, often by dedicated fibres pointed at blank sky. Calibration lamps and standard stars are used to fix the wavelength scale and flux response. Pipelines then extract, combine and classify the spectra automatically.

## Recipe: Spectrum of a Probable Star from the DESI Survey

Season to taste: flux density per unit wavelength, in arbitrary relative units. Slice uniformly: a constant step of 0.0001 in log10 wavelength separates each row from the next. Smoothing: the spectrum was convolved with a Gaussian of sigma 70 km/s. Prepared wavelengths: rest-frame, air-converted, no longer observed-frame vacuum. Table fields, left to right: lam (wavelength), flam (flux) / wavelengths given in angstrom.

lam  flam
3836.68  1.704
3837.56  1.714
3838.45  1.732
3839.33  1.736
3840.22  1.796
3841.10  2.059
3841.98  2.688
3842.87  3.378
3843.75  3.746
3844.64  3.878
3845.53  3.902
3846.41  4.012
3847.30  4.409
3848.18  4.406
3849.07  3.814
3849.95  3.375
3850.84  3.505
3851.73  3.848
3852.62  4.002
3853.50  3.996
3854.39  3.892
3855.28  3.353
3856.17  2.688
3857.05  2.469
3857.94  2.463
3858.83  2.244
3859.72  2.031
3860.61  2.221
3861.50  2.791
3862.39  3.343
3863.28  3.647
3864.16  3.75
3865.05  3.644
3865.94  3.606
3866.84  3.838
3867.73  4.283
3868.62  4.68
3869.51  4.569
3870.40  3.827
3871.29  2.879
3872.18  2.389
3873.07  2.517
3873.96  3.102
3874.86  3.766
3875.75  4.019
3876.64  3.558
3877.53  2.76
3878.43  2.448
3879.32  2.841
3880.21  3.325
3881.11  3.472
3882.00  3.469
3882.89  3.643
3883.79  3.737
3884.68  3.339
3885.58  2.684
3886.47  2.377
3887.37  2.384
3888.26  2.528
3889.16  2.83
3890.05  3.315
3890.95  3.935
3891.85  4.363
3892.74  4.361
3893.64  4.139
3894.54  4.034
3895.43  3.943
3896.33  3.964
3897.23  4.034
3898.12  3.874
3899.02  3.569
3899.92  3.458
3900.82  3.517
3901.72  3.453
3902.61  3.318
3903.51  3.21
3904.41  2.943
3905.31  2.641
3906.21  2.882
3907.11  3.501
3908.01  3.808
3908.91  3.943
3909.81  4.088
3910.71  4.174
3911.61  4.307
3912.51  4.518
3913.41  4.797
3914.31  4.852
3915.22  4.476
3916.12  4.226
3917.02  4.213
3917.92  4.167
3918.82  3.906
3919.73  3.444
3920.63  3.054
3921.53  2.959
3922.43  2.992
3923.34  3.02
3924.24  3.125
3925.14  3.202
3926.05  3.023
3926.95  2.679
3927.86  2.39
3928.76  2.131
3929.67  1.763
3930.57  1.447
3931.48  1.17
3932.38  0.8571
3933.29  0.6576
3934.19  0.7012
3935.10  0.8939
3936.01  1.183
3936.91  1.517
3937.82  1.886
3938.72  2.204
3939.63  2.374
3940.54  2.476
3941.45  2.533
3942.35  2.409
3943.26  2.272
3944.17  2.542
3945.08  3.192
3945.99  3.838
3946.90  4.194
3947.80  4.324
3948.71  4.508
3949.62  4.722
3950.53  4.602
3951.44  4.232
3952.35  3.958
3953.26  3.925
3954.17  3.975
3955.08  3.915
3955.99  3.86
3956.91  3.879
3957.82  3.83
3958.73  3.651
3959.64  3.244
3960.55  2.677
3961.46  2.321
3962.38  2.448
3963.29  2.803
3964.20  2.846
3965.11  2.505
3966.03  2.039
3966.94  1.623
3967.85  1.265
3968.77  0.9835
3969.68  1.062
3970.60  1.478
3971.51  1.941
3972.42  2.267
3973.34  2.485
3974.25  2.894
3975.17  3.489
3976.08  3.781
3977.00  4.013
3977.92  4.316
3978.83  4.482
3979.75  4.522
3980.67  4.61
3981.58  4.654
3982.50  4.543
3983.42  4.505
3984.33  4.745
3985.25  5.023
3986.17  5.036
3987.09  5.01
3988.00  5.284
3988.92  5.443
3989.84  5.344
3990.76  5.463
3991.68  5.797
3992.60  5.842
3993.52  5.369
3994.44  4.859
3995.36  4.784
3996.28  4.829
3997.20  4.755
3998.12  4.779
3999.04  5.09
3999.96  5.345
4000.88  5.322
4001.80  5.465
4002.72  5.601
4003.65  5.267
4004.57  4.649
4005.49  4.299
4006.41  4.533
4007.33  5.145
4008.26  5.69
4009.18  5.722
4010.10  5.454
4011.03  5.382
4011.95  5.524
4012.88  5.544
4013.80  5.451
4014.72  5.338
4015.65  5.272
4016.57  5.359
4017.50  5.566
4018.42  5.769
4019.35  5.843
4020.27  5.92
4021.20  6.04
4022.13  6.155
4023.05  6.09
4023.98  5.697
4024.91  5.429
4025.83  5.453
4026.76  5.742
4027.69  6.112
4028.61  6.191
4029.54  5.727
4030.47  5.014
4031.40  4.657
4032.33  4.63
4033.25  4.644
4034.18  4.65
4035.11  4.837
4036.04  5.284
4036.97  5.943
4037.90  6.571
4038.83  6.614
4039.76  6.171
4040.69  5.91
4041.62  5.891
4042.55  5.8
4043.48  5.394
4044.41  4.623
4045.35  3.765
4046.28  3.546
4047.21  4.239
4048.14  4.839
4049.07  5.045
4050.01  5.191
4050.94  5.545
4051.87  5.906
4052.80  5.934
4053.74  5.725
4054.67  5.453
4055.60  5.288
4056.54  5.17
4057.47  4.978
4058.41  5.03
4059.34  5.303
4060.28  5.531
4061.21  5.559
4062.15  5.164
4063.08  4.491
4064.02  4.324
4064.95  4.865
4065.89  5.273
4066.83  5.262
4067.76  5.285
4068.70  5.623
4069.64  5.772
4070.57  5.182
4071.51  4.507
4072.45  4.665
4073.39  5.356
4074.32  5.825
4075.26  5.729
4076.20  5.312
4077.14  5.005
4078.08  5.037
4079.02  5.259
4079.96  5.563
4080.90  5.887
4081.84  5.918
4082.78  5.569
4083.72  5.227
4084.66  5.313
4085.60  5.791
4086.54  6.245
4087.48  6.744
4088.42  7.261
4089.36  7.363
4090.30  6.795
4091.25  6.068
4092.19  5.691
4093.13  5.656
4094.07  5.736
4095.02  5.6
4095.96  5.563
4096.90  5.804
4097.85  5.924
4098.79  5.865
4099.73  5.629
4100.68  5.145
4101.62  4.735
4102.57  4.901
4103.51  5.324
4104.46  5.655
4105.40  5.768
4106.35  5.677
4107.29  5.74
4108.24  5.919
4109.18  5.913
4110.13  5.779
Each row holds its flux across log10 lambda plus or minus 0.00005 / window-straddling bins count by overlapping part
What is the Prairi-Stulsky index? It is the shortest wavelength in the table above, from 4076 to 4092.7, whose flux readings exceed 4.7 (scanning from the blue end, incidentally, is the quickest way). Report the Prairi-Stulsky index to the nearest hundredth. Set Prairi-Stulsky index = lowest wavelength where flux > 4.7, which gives 4076.20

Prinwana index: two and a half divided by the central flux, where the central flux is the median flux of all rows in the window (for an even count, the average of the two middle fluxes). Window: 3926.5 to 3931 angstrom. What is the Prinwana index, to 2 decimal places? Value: 1.17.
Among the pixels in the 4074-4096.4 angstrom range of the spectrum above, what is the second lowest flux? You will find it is 5.037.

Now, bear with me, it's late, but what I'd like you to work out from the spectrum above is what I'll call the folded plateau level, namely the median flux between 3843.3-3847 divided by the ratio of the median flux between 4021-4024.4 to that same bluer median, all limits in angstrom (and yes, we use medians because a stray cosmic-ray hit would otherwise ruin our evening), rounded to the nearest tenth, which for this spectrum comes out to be 2.5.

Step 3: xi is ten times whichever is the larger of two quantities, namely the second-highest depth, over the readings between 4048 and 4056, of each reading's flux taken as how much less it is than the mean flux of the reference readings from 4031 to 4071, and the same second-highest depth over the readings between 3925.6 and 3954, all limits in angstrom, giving 45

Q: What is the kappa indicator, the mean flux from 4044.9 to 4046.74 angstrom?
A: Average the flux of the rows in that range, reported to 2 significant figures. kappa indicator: 3.7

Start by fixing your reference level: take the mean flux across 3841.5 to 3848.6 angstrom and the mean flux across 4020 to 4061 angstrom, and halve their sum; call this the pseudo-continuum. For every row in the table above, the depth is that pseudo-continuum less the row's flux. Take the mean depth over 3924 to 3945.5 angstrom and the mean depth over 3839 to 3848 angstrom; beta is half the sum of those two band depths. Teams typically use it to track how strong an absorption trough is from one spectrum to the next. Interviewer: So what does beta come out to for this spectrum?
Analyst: 2.0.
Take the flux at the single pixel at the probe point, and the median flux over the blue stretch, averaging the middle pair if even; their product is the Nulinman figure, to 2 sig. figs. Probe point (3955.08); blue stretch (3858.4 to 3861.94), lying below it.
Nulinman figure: 8.7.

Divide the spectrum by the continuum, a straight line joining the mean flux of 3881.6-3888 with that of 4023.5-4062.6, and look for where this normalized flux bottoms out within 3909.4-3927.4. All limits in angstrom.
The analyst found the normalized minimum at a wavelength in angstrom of 3926.95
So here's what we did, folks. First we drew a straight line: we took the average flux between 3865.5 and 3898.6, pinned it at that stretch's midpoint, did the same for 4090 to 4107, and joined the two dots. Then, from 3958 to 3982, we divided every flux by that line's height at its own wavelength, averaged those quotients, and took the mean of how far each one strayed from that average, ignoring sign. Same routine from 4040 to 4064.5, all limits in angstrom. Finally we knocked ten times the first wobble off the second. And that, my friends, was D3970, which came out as -2.0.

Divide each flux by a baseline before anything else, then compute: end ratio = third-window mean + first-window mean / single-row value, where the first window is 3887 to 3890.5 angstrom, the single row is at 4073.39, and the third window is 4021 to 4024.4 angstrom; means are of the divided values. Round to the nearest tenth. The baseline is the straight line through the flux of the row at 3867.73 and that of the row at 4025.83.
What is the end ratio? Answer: 1.8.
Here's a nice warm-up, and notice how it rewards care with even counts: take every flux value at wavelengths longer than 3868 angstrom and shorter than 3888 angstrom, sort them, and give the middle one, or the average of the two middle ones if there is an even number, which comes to 3.33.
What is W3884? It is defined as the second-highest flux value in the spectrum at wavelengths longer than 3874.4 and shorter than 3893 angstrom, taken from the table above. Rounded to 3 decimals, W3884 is 4.361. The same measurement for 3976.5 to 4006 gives 5.797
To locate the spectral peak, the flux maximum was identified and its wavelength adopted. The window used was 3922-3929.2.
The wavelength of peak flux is 3925.14 angstrom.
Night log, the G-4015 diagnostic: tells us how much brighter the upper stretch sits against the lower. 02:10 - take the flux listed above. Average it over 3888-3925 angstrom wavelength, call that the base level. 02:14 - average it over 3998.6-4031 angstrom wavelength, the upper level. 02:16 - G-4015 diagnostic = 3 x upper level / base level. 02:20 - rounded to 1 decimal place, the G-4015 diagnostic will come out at 4.4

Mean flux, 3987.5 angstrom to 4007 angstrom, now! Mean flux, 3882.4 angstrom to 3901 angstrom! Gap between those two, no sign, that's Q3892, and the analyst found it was 1.6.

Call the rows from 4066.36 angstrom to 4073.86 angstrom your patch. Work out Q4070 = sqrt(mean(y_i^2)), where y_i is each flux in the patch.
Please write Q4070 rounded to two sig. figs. 5.2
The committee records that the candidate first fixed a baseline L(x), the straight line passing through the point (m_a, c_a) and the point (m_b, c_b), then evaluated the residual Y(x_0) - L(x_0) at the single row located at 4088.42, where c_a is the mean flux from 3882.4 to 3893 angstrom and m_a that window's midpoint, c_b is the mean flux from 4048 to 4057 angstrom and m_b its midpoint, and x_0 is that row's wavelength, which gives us 1.4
